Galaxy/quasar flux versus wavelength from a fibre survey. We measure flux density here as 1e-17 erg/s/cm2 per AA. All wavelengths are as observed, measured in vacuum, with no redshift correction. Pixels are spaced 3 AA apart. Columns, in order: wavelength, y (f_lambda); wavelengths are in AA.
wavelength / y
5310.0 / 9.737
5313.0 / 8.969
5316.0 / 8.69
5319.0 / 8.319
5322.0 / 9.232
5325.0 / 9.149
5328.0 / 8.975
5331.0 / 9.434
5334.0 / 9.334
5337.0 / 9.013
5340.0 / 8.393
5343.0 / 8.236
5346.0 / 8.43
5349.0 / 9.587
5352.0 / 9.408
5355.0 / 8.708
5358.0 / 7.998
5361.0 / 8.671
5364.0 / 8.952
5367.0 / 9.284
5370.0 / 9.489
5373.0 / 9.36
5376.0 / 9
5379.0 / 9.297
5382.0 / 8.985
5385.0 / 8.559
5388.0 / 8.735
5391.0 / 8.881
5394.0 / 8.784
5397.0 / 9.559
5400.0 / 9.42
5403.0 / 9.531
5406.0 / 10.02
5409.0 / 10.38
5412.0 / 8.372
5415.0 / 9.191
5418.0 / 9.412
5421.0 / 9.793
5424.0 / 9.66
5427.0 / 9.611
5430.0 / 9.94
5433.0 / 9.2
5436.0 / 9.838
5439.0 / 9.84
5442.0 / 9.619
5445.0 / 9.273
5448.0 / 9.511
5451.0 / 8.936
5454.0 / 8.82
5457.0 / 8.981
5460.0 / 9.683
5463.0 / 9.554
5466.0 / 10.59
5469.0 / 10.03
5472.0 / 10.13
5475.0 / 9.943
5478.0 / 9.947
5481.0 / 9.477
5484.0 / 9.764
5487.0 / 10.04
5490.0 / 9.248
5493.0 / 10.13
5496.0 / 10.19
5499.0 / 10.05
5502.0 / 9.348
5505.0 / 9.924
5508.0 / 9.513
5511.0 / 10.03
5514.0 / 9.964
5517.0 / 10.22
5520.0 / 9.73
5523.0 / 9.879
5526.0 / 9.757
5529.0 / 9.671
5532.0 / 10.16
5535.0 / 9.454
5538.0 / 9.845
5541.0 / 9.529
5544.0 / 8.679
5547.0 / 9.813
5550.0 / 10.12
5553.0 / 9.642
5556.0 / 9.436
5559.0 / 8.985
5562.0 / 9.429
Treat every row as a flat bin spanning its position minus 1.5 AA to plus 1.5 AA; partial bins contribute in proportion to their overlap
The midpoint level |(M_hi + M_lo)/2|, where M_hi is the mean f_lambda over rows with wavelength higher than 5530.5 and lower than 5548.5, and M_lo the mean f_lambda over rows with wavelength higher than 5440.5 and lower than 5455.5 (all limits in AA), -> 9.4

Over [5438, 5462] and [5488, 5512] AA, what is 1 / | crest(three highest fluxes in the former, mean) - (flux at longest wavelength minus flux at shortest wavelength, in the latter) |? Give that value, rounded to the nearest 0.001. 0.112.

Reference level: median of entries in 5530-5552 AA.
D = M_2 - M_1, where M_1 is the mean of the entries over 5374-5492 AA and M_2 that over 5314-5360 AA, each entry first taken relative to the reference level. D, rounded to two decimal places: -0.62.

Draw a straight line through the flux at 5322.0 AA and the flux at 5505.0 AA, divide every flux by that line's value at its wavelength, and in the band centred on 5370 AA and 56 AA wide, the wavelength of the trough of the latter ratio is 5358.0 AA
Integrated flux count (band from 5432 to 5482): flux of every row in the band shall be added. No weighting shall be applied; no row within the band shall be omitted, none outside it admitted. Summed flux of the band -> 163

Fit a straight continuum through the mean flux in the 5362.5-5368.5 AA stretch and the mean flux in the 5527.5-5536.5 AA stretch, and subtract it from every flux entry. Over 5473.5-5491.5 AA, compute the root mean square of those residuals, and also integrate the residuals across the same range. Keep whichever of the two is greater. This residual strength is 3.0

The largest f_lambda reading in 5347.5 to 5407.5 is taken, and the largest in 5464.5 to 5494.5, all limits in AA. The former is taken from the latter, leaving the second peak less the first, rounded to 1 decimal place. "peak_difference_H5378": 0.6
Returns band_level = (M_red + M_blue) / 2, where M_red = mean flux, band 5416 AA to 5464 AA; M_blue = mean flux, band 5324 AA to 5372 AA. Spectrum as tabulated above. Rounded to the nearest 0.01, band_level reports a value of 9.21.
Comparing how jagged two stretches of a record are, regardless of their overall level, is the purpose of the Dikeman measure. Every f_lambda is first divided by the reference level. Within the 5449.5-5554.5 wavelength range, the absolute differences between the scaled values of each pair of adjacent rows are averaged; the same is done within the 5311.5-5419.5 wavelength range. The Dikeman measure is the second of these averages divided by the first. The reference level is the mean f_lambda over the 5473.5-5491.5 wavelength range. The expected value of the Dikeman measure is 1.03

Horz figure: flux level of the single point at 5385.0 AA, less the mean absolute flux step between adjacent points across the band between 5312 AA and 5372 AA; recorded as 8.14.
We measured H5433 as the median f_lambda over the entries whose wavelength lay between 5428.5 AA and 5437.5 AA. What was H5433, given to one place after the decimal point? 9.8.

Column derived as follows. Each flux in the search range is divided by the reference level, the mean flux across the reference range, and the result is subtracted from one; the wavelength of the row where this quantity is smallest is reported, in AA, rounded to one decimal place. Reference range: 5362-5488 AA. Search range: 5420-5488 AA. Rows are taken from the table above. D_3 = 5466.0 AA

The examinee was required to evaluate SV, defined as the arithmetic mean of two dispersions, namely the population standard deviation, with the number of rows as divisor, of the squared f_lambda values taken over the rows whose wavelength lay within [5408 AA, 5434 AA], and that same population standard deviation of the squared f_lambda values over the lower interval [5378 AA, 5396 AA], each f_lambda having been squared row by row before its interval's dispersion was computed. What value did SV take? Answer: 7.1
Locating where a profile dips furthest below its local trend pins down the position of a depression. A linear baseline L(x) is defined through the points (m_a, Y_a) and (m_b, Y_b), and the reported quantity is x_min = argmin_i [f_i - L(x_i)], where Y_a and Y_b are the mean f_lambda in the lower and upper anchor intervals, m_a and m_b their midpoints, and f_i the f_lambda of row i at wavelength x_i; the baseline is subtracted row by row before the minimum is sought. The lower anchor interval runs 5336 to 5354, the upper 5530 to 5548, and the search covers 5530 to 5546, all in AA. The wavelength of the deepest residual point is 5544.0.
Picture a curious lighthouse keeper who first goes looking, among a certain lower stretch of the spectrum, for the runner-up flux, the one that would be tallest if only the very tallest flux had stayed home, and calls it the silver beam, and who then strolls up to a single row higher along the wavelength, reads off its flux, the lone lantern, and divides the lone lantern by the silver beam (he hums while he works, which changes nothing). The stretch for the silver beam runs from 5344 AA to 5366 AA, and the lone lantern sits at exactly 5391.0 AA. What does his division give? 0.94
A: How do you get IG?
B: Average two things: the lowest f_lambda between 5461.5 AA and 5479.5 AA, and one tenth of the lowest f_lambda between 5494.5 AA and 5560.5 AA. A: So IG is 5.2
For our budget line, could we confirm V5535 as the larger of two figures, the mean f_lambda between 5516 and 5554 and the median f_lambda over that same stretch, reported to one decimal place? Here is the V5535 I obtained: 9.8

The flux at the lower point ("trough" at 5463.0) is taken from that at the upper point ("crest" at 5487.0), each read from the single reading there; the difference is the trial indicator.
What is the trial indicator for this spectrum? 0.5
